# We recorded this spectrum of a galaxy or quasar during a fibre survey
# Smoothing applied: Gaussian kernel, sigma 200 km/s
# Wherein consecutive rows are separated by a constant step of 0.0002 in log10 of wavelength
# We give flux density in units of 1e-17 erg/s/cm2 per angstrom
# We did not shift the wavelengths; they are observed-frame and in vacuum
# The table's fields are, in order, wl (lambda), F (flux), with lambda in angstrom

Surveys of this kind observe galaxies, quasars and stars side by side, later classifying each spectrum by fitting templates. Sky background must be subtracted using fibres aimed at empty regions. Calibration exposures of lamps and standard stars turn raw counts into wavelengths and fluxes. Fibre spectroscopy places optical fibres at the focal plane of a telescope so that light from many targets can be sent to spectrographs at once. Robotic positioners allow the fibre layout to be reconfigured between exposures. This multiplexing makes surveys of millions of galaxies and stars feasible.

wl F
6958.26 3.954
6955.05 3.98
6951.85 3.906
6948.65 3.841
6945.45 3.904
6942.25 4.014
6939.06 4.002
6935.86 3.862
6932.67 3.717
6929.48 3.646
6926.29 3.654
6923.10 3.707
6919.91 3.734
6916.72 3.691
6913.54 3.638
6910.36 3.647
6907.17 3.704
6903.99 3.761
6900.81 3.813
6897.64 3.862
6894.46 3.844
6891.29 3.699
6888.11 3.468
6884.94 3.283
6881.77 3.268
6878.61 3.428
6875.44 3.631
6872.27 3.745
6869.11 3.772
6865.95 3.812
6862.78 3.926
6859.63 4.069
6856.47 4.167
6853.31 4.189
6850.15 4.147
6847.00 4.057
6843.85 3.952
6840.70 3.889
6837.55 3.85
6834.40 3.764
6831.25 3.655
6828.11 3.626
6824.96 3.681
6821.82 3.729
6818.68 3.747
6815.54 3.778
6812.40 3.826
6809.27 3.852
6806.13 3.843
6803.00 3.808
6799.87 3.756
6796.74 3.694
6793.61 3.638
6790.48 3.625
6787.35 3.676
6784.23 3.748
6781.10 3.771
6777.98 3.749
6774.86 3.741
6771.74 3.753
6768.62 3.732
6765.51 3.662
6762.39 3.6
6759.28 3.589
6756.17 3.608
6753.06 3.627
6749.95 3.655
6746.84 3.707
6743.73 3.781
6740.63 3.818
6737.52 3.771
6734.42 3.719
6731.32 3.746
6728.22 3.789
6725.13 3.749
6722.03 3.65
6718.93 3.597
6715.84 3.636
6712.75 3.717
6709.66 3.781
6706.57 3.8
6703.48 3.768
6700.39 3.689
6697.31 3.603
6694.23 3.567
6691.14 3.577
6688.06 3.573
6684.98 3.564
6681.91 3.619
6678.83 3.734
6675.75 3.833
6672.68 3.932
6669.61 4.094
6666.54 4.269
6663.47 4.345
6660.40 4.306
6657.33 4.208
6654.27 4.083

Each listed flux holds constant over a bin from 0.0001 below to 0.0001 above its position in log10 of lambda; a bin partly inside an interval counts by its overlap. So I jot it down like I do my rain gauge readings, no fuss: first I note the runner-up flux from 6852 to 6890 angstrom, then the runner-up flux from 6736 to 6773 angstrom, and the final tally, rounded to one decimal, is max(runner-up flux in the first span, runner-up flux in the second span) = 4.2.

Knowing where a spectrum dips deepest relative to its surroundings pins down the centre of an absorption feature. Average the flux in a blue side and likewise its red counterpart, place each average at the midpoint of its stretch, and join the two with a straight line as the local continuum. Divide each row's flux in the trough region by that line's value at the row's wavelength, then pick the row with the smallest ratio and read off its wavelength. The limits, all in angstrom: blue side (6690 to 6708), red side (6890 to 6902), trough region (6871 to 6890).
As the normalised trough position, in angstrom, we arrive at 6881.77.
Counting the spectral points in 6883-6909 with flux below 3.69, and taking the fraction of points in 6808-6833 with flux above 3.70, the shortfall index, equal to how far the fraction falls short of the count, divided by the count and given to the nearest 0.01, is 0.69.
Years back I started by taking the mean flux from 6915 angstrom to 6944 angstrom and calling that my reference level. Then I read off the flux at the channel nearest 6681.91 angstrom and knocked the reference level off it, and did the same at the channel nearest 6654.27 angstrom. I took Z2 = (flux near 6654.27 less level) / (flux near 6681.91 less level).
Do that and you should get -1.9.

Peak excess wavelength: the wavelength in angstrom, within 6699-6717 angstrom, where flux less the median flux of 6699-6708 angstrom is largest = 6706.57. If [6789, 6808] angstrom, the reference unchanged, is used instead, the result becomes 6806.13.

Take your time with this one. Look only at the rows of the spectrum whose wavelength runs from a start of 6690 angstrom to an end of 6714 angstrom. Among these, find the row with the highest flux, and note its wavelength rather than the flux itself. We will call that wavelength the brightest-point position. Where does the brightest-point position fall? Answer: 6706.57 angstrom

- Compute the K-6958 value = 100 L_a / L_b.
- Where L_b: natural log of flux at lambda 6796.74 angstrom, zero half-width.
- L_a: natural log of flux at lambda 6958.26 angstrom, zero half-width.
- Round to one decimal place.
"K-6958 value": 105.2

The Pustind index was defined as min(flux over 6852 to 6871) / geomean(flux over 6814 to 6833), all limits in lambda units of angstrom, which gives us 1.02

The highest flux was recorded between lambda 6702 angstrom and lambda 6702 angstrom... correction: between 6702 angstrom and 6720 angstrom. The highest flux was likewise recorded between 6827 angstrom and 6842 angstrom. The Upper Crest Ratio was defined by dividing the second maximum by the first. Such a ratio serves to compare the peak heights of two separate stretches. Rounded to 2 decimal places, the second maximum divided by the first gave 1.02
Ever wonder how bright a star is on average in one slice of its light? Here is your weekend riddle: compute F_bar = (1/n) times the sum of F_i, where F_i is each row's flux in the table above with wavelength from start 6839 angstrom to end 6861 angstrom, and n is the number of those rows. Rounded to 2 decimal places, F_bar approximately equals 4.07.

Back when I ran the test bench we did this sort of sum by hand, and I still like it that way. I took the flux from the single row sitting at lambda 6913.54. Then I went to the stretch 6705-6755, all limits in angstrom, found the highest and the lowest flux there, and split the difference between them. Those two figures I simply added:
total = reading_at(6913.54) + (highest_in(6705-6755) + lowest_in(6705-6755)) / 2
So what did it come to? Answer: 7.35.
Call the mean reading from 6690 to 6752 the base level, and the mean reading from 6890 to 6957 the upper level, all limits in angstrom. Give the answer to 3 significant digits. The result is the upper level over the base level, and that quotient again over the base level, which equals 0.276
